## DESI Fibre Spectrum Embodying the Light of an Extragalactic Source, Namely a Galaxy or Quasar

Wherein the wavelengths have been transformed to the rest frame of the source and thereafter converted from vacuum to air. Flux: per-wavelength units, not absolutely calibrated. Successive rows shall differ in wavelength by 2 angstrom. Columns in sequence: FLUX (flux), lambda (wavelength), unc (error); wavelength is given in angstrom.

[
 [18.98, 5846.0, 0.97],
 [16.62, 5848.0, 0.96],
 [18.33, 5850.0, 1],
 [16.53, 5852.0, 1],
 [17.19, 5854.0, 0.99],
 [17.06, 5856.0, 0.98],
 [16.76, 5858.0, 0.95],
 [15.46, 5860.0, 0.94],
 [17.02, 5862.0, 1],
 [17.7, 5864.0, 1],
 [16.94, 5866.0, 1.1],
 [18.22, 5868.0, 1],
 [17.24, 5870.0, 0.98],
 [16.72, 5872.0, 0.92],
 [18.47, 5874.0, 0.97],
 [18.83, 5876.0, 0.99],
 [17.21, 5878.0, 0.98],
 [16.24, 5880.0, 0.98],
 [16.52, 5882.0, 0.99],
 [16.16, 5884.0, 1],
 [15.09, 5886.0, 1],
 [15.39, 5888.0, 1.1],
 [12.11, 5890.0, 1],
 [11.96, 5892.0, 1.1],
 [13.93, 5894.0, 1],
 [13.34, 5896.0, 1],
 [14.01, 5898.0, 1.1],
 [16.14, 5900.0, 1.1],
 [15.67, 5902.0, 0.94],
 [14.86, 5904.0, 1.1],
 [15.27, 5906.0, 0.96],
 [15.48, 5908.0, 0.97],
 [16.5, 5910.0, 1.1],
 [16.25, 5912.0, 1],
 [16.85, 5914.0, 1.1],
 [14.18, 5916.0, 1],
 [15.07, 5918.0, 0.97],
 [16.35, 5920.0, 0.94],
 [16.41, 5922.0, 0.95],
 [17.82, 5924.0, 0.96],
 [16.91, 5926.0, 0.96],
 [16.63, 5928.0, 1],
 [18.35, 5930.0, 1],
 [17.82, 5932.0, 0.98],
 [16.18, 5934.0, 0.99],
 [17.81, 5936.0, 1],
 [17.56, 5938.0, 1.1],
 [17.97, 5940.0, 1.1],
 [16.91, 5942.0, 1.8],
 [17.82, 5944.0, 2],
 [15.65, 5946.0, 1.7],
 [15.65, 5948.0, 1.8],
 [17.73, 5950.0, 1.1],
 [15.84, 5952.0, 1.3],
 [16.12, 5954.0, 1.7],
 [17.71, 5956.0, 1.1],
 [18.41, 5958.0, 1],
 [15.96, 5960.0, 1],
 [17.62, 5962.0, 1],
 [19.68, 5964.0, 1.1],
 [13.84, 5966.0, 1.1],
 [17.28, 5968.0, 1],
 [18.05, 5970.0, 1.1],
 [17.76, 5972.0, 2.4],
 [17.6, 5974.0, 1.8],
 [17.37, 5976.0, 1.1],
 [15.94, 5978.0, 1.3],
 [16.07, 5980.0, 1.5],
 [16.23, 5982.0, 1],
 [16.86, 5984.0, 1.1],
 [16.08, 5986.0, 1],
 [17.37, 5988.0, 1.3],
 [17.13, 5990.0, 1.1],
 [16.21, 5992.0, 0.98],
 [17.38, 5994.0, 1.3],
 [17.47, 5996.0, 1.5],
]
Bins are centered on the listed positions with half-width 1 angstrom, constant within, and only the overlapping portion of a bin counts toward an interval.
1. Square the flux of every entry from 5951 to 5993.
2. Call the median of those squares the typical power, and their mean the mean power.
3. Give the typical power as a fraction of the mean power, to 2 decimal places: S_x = 1.02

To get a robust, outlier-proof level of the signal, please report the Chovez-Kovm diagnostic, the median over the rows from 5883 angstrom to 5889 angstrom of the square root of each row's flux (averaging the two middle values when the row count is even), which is 3.92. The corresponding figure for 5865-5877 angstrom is 4.21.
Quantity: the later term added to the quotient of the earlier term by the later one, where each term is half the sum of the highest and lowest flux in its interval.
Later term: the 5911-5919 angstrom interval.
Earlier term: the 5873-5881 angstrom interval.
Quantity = 16.6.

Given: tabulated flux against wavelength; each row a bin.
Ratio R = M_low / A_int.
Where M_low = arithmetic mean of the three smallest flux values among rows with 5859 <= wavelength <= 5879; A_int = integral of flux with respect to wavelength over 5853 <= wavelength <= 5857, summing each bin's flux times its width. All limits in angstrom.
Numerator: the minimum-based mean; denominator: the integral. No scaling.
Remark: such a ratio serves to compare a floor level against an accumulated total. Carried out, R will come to 0.239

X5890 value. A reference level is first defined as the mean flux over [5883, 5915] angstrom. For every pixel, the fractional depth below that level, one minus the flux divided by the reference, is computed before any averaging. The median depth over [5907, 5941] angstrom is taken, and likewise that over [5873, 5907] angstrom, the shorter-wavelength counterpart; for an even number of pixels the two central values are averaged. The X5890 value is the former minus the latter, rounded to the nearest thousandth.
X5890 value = -0.083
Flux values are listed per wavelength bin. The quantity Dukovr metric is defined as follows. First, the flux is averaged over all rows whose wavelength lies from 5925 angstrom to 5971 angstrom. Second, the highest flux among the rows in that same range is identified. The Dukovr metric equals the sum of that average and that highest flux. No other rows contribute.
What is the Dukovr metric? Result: 36.8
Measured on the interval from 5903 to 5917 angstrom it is 32.5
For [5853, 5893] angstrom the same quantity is 35.2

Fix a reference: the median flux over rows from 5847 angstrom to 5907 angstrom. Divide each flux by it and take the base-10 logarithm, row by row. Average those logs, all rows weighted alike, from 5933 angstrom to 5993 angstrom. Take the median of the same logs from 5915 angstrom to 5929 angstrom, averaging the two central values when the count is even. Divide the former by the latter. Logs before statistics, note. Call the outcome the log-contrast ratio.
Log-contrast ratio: -3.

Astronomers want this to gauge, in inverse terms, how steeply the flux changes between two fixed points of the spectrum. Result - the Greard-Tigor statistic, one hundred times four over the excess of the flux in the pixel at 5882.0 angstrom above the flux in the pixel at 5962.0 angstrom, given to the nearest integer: -364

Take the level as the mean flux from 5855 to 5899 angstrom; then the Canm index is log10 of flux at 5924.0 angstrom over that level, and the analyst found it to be 0.046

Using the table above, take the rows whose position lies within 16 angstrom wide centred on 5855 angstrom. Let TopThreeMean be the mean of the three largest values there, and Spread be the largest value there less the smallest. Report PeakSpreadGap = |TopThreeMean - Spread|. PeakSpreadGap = 14.7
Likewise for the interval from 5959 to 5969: 12.4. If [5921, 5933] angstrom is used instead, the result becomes 16.1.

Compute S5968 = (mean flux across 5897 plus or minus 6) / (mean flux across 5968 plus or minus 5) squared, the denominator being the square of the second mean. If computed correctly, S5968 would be 0.047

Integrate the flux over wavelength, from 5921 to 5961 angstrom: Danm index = 683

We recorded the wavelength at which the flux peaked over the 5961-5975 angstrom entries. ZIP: 5964.0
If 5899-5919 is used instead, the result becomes 5914.0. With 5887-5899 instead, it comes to 5888.0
